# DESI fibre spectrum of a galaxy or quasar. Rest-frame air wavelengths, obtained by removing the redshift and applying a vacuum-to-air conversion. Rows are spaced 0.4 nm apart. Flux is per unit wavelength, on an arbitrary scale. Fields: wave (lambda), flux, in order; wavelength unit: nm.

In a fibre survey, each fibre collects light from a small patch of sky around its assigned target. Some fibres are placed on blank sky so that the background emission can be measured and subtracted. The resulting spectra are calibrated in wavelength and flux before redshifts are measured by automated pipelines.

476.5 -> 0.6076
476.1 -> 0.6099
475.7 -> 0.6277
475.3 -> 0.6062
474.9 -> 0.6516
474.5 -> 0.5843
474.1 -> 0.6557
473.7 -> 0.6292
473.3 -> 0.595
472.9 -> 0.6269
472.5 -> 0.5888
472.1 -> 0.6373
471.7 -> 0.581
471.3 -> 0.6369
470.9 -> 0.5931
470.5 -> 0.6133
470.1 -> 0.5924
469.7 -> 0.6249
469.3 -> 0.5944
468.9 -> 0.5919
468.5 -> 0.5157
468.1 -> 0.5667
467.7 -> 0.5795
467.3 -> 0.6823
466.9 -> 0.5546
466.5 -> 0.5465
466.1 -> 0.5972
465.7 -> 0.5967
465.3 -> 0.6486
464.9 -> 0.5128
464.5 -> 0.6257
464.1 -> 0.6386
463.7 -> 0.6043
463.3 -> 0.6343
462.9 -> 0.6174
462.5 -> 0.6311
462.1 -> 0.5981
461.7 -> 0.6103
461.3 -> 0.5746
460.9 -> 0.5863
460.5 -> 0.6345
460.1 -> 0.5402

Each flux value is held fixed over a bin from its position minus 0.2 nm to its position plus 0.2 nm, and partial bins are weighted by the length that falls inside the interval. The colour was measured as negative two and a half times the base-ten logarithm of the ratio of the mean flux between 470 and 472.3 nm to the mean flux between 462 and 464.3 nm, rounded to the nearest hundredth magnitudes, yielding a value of 0.02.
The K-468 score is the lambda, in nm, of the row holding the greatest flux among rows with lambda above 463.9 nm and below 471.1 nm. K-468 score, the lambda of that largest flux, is 467.3 nm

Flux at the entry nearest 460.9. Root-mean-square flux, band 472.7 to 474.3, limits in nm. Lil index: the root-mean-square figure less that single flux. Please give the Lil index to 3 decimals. 0.041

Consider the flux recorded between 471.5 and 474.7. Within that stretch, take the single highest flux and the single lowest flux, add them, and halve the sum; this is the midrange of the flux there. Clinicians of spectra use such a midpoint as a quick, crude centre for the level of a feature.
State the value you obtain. 0.618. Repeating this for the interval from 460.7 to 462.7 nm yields 0.603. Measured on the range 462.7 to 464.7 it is 0.621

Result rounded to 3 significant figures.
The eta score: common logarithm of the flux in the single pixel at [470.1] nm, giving -0.227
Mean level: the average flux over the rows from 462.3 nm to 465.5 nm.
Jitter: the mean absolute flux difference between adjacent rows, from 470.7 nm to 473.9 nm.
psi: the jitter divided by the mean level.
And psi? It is 0.0718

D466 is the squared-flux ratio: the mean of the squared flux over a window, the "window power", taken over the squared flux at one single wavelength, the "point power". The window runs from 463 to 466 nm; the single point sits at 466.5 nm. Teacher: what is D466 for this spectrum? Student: 1.25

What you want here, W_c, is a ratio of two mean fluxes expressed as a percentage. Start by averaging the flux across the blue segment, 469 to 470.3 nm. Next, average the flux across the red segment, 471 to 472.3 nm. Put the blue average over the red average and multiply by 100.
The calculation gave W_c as 98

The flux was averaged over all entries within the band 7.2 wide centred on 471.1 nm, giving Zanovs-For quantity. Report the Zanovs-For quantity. 0.600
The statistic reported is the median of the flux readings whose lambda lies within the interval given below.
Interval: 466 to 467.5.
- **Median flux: 0.576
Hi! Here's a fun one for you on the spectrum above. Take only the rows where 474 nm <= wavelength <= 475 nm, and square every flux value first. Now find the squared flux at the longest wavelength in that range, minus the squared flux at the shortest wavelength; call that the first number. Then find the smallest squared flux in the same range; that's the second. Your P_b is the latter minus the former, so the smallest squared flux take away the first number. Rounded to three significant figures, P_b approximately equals 0.347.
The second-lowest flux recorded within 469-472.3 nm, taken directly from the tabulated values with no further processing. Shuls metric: 0.5924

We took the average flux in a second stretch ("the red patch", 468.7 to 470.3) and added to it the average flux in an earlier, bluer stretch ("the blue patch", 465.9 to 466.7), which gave 1.17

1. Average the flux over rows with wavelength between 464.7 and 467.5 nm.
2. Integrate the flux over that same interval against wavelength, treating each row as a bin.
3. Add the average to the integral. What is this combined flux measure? 2.25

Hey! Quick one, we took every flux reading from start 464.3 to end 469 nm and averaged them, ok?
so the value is 0.585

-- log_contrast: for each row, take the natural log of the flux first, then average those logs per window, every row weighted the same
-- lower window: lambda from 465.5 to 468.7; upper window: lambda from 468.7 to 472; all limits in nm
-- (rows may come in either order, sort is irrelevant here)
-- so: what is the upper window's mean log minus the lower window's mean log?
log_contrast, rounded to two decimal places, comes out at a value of 0.04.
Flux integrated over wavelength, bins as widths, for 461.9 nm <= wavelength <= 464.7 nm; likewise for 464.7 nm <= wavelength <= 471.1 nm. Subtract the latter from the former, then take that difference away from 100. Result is 102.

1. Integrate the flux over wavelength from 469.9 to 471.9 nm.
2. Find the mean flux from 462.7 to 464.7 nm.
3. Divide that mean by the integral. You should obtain 0.52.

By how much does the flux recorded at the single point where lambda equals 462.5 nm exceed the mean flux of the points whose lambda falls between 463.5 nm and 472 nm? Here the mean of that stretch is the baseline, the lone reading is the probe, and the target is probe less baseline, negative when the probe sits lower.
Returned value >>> 0.036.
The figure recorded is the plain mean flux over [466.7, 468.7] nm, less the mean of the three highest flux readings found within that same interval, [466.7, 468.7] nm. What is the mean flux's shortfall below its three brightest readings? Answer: -0.030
